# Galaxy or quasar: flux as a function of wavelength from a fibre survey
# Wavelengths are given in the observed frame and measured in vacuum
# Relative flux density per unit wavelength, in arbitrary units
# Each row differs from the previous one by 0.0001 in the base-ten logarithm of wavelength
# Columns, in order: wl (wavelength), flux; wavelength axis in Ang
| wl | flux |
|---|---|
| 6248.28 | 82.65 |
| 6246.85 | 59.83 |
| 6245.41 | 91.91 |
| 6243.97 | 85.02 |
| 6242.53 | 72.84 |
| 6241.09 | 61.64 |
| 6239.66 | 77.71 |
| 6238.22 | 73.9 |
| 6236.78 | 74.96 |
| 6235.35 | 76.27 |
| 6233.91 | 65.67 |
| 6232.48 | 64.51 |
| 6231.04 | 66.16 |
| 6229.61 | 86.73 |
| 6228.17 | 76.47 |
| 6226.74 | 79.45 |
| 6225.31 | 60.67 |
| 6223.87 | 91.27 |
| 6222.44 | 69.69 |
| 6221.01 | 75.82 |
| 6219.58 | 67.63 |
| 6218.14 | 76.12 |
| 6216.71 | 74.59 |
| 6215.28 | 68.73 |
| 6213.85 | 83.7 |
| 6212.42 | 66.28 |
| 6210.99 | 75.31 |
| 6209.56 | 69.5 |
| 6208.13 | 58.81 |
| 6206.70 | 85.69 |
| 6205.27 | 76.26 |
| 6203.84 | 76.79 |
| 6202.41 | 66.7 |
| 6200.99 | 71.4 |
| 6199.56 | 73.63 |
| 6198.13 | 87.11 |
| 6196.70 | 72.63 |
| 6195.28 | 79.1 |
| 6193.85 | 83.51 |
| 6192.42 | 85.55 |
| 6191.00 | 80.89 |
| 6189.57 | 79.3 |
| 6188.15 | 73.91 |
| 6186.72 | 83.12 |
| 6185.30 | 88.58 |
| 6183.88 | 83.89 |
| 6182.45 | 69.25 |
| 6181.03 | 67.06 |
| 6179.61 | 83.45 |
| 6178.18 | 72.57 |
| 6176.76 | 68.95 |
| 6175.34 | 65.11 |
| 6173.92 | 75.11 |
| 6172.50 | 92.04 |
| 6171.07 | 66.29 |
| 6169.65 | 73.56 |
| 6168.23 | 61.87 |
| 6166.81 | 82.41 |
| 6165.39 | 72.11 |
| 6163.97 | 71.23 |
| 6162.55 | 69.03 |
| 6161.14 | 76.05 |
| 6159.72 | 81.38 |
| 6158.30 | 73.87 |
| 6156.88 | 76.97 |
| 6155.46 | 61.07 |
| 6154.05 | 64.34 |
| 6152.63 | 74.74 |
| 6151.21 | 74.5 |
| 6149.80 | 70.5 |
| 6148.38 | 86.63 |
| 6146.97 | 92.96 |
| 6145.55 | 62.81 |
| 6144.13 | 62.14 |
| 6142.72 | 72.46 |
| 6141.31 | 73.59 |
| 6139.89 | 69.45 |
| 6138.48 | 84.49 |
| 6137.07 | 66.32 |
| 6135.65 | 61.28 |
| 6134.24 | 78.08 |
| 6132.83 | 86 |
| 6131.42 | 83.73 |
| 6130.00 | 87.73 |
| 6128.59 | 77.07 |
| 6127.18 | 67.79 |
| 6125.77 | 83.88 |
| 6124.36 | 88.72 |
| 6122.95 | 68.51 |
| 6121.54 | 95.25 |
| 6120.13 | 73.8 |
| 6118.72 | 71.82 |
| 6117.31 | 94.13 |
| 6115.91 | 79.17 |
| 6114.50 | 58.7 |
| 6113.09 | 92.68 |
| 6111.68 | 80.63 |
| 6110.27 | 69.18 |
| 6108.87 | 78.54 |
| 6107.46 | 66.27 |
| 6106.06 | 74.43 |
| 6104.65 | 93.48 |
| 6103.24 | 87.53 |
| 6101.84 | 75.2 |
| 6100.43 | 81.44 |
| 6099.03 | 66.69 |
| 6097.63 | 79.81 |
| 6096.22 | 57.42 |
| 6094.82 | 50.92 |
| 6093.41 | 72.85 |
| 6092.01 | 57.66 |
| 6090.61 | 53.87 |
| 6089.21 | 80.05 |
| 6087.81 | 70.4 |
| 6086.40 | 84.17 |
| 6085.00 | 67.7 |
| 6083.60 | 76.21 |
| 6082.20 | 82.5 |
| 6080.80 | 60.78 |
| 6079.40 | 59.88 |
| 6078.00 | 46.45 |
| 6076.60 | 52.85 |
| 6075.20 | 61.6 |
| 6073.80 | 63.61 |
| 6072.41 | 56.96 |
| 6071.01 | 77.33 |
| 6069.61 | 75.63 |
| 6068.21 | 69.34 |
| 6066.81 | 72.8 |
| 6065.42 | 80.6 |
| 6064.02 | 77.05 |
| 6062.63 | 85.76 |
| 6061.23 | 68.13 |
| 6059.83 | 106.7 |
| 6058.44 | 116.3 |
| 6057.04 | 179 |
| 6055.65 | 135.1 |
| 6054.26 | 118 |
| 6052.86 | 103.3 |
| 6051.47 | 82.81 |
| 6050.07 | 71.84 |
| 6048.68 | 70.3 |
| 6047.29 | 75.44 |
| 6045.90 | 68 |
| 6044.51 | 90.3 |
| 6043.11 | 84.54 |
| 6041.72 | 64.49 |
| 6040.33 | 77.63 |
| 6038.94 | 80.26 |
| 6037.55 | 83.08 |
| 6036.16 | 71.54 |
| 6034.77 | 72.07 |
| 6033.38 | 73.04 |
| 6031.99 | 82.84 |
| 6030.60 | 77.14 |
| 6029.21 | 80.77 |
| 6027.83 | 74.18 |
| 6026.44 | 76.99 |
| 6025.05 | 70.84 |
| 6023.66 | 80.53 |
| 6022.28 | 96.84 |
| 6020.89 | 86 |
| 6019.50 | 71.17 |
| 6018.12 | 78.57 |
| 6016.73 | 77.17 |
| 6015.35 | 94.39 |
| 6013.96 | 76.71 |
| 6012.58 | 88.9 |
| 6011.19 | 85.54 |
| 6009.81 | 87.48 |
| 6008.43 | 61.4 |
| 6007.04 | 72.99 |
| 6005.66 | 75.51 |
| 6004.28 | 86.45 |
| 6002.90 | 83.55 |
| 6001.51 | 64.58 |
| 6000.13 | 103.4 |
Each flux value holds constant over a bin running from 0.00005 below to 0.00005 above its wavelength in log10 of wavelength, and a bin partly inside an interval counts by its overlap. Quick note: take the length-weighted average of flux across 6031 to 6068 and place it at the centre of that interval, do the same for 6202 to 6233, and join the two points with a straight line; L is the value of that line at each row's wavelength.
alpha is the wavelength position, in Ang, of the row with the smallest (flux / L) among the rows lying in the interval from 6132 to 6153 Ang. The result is 6135.65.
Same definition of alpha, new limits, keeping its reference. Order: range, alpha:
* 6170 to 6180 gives 6175.34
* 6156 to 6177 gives 6168.23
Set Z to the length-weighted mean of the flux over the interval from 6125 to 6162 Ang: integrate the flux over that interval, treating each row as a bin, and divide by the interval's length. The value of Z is 75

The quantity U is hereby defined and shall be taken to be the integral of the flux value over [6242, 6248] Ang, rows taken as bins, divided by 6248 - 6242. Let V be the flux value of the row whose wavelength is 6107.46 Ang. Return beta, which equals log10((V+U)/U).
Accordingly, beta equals 0.27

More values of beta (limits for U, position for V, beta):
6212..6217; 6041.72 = 0.27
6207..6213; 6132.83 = 0.35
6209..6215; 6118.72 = 0.30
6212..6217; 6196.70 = 0.30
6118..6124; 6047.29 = 0.29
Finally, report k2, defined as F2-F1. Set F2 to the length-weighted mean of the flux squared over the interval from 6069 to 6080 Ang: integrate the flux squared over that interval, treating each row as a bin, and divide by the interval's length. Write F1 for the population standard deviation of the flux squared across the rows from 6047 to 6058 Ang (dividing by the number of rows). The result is -4820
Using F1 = 8723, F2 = 3903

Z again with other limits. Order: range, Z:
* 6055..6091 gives 79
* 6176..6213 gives 76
